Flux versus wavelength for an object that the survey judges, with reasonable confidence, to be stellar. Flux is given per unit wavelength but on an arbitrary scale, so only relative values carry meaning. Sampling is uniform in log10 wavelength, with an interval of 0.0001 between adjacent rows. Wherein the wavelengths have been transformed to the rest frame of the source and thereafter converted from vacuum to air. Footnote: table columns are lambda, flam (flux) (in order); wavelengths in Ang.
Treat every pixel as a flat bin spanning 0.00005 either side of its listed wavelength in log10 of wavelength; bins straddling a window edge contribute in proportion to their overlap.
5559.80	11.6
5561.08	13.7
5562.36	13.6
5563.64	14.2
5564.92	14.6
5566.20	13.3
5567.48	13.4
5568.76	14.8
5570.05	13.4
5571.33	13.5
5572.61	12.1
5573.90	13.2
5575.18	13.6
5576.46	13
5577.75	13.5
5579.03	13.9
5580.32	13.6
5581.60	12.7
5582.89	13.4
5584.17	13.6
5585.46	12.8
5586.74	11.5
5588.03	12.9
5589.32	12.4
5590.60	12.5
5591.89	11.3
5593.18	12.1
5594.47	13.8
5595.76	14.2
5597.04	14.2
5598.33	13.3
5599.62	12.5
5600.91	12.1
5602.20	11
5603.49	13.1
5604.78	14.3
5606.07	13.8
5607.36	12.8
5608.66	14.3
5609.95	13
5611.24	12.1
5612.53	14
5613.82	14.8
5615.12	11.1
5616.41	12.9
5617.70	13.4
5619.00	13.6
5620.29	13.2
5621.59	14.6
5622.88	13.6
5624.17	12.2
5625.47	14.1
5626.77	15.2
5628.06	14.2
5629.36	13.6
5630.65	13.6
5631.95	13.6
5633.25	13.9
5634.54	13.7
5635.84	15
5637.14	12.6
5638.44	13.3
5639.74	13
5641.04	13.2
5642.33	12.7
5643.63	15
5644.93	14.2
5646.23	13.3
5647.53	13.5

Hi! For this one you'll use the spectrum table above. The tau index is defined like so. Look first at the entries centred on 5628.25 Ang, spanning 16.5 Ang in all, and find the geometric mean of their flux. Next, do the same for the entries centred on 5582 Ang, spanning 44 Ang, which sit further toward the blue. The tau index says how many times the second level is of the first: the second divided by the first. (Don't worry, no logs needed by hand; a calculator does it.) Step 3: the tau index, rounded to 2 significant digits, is 0.95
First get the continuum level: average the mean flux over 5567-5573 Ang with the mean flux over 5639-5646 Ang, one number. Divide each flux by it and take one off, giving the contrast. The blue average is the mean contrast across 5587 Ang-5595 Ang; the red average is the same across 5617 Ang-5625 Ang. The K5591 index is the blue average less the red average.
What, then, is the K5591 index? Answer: -0.07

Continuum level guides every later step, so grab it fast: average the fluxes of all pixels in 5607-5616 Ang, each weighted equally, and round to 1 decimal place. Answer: 13.2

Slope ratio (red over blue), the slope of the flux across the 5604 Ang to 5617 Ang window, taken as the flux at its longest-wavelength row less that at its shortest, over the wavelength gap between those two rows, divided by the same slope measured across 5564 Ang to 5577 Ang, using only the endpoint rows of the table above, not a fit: 0.9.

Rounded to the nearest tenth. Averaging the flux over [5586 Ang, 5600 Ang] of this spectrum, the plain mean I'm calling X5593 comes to 12.8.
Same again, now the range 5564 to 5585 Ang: 13.5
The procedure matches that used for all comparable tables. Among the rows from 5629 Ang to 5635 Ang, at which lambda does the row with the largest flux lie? 5633.25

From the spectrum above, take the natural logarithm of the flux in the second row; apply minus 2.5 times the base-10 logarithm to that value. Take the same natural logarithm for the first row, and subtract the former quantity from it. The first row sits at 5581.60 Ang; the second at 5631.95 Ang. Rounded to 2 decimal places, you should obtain 3.58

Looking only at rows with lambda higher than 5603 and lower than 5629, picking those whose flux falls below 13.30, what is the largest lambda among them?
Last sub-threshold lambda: 5624.17 Ang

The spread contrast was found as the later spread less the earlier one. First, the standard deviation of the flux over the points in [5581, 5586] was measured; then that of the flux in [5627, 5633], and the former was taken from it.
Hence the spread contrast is -0.1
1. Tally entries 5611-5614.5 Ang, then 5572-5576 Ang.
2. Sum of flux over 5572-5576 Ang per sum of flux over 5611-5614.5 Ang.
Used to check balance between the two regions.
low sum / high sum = 0.95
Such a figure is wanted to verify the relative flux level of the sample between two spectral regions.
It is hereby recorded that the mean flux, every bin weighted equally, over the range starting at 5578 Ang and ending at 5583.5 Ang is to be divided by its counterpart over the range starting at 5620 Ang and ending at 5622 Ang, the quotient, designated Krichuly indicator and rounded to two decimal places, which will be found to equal 0.96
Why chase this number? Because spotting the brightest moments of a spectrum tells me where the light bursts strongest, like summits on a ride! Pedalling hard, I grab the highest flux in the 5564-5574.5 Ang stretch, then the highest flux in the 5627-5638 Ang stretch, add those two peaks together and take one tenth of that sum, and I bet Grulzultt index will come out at 2.98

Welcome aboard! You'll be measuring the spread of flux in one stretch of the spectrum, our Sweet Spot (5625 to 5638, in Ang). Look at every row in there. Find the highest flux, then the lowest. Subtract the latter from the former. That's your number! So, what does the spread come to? 2.60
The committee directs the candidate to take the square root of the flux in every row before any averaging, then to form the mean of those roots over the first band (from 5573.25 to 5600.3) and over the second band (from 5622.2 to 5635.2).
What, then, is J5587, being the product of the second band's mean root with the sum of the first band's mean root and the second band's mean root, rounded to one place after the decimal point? 27.2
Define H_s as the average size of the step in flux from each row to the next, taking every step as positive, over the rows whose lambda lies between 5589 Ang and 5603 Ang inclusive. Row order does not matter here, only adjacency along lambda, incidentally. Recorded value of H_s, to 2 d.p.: 0.74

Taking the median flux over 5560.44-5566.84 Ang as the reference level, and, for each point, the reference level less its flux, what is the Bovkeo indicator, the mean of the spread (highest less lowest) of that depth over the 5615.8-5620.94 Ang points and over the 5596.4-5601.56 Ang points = 1.4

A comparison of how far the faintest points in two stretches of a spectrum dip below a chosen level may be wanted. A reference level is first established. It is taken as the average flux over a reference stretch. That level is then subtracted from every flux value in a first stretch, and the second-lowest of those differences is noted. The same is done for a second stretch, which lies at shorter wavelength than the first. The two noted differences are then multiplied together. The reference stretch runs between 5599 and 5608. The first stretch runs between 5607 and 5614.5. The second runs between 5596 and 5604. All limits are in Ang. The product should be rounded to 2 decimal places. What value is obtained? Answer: 0.00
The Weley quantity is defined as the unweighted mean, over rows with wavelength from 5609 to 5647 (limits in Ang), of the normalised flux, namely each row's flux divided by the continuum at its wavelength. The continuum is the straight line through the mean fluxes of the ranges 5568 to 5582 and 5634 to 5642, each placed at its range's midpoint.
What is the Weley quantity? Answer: 1.01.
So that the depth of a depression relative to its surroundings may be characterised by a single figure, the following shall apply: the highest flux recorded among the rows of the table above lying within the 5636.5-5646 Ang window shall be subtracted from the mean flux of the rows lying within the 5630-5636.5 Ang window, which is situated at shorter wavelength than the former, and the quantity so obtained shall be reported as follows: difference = -1.04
